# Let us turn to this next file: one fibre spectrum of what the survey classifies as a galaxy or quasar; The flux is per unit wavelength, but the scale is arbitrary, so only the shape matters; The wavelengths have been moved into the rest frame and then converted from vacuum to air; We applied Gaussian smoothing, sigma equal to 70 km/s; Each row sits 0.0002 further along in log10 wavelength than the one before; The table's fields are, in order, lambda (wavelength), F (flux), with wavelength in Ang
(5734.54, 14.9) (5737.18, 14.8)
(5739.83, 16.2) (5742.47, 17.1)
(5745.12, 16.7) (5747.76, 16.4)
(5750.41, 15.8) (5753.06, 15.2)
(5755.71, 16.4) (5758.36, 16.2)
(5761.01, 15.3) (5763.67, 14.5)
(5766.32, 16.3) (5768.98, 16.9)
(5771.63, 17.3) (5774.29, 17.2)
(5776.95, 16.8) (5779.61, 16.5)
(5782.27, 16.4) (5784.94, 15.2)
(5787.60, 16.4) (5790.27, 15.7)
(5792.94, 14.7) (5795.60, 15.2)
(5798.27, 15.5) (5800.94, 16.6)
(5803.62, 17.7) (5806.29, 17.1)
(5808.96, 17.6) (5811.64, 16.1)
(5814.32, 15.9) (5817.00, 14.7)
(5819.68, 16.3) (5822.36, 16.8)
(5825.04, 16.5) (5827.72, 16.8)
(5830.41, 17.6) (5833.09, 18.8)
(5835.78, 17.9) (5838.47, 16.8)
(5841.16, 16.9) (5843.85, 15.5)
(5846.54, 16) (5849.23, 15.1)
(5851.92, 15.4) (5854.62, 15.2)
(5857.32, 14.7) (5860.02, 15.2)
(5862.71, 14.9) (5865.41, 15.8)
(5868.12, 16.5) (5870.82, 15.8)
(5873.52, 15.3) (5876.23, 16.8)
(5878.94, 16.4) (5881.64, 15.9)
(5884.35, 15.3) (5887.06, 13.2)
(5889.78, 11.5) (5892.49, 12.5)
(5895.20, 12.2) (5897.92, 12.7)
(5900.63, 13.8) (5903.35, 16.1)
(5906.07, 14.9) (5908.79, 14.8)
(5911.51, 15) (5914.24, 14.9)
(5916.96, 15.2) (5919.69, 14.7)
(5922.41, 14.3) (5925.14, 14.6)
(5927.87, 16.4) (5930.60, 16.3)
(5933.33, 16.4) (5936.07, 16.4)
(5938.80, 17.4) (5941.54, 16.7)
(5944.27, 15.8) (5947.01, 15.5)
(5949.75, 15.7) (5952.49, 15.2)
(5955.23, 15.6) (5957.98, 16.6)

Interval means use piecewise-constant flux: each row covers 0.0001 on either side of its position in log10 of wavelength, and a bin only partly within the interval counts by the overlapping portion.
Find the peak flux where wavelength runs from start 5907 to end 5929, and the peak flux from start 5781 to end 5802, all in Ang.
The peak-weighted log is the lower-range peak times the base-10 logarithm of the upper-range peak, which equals 20.2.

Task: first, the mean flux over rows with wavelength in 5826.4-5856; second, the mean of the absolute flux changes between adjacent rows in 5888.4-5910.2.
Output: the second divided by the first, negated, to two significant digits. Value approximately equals -0.056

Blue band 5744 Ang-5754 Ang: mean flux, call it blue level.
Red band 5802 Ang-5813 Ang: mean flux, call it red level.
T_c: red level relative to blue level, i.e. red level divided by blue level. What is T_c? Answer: 1.07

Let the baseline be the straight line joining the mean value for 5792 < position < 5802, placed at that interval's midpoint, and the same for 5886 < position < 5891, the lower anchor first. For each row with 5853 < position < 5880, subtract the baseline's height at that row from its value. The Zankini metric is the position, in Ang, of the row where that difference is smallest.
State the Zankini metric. 5857.32 Ang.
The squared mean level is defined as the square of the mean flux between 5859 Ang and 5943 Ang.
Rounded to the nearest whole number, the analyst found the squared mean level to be 228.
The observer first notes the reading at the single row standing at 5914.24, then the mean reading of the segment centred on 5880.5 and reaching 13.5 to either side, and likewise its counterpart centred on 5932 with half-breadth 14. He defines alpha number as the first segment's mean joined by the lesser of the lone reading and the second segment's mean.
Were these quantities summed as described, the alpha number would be 29.8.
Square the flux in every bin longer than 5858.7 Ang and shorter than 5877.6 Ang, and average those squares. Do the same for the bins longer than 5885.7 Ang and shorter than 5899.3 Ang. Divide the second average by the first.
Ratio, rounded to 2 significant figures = 0.62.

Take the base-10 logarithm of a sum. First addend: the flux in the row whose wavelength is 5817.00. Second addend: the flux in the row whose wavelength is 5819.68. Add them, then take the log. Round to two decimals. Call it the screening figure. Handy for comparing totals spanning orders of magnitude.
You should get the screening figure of 1.49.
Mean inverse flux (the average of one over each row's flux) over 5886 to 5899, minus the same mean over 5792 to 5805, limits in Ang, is 0.018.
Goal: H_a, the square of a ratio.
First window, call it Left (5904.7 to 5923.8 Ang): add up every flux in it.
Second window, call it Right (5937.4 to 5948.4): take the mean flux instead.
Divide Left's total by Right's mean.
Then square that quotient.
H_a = 40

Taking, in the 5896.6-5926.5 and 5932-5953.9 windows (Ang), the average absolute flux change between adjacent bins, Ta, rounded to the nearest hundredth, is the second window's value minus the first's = -0.14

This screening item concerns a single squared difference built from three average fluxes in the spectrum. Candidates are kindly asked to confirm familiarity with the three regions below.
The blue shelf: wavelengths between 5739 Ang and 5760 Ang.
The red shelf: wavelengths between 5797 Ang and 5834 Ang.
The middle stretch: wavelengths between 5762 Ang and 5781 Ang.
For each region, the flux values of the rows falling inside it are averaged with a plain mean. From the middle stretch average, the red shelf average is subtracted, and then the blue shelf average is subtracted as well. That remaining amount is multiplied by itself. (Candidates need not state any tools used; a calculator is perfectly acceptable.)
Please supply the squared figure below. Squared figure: 271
